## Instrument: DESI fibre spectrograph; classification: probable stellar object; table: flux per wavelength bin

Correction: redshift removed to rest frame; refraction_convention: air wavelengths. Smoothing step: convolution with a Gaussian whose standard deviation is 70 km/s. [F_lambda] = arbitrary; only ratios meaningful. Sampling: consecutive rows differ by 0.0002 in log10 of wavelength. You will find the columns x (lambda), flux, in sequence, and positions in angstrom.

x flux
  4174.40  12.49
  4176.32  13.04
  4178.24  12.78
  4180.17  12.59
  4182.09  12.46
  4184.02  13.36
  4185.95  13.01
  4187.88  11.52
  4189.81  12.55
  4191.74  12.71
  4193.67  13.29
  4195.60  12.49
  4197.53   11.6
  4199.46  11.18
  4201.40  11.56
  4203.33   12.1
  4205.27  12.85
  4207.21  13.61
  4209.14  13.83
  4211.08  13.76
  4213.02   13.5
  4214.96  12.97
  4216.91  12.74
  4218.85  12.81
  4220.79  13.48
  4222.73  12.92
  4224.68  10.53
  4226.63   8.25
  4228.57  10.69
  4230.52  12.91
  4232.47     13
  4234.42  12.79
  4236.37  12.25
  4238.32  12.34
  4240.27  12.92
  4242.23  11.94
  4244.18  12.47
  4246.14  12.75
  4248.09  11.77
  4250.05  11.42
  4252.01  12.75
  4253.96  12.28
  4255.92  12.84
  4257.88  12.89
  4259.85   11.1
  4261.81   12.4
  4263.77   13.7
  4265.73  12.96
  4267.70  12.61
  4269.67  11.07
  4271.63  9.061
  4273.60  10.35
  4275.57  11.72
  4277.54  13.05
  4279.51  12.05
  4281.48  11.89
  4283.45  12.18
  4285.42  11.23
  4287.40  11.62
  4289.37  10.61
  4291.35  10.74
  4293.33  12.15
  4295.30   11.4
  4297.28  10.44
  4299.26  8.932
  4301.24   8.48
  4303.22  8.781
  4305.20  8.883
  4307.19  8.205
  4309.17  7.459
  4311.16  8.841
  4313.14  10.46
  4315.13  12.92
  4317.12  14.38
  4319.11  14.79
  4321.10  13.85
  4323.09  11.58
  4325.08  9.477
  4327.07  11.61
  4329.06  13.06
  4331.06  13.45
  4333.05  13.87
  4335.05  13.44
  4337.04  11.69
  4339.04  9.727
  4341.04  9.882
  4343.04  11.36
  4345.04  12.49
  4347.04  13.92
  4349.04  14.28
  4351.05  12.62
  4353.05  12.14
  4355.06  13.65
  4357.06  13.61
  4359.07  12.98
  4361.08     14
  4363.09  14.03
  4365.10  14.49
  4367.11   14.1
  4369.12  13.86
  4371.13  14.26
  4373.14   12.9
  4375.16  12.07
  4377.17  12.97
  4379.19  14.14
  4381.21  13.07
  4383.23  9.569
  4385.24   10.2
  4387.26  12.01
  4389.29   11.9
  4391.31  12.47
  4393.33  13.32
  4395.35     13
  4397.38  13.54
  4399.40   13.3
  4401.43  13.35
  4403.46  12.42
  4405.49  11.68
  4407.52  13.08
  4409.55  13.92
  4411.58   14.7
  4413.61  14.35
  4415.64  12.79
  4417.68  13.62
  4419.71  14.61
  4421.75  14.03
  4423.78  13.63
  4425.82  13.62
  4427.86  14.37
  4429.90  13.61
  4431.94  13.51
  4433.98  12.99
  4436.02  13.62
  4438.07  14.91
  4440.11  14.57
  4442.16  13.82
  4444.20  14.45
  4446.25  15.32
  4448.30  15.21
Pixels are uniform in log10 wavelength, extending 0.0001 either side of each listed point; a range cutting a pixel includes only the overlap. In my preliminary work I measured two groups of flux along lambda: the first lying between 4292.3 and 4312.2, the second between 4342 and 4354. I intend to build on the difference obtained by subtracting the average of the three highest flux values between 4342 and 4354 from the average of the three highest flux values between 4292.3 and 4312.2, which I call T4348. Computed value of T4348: -2.3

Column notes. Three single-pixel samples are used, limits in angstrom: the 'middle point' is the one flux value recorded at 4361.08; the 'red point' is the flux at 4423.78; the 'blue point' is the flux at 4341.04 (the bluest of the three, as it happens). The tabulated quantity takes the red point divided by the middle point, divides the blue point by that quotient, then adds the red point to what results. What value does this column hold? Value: 23.8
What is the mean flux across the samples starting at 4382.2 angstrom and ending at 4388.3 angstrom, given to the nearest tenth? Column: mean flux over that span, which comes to 10.6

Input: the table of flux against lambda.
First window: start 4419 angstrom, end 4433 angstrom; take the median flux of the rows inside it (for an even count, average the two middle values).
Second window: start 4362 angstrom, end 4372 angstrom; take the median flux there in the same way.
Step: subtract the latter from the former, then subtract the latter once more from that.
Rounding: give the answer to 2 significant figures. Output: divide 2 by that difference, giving -0.14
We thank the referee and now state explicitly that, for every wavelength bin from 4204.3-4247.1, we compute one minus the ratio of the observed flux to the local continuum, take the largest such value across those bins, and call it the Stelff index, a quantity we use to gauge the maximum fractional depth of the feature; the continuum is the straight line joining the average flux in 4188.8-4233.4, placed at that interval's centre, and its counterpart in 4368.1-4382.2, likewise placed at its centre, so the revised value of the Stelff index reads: 0.34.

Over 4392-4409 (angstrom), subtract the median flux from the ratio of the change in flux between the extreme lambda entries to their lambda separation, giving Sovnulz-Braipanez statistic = -13.2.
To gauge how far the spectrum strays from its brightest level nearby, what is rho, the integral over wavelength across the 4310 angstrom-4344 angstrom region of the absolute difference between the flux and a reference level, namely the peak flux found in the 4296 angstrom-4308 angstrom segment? 69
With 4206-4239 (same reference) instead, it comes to 76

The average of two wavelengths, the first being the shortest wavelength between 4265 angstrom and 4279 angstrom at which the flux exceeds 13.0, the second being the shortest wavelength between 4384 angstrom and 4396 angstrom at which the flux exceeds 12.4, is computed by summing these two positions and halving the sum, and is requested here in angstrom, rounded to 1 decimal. 4334.4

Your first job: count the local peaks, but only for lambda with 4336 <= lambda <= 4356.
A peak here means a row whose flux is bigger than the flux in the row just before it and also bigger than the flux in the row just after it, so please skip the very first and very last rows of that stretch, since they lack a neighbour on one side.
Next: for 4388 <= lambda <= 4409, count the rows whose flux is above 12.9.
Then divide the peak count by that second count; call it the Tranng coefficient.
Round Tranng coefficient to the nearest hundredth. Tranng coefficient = 0.17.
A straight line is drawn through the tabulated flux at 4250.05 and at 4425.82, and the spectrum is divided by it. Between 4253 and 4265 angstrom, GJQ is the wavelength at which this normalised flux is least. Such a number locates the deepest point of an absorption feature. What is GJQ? 4259.85 angstrom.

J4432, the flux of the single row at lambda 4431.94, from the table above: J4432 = 13.51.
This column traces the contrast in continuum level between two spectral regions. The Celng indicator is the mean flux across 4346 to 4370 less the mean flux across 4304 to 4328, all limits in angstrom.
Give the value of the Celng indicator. 2.6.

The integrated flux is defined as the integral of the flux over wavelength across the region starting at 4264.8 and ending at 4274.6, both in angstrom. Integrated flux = 110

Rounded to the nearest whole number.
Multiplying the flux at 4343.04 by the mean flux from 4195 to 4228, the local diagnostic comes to 140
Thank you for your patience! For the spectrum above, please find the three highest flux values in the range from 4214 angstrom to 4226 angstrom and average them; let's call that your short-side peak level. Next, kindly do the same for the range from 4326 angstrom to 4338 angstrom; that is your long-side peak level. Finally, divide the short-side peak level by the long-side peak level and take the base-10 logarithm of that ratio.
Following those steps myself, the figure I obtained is -0.02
